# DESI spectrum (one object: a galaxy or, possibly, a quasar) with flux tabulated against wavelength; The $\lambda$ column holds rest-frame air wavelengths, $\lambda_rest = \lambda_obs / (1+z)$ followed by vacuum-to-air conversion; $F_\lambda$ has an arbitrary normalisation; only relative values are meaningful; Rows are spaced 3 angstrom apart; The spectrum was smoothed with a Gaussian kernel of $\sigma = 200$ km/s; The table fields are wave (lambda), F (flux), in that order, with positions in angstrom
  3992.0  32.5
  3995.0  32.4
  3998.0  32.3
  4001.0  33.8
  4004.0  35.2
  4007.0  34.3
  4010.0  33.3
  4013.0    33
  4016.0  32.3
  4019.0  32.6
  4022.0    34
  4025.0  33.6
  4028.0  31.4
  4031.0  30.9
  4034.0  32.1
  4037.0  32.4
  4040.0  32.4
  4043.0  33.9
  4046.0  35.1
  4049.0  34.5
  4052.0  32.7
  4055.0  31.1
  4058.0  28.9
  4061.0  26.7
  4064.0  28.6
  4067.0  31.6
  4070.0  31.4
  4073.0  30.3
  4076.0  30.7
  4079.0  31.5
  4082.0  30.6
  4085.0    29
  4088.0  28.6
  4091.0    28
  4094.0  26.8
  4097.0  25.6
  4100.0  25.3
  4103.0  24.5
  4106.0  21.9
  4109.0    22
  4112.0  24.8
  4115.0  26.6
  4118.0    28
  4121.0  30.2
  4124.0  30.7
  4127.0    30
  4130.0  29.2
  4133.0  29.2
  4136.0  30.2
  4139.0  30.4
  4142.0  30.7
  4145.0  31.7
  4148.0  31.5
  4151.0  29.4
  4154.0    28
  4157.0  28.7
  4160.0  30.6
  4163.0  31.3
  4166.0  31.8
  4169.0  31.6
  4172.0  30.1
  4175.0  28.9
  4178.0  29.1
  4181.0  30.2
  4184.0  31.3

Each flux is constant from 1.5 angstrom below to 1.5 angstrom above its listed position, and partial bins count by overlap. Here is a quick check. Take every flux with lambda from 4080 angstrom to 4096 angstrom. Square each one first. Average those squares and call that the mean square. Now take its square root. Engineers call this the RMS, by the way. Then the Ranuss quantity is 28.6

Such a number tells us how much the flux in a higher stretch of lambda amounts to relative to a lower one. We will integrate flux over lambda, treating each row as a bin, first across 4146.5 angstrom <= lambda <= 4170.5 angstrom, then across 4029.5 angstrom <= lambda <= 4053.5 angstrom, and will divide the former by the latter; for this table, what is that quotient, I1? 0.92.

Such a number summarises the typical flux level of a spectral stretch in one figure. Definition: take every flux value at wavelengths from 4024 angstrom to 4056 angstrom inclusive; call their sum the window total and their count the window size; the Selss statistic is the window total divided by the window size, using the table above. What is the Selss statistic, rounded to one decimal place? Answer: 32.7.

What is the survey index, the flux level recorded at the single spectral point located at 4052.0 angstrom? 32.7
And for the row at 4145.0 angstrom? 31.7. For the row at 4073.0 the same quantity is 30.3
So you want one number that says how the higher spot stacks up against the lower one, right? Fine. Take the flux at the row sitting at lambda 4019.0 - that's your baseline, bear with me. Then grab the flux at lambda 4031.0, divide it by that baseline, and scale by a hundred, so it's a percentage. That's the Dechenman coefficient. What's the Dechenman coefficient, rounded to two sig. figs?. 95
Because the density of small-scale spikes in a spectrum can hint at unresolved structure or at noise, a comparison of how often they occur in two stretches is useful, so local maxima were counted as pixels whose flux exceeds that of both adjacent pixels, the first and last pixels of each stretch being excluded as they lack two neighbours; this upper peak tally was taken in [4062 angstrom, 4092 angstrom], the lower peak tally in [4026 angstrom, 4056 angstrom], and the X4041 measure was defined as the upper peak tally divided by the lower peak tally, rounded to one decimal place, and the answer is 2.0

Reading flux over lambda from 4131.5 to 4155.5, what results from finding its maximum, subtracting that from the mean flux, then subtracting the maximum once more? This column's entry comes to -33.3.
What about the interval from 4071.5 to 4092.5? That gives -33.2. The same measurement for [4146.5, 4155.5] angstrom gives -33.4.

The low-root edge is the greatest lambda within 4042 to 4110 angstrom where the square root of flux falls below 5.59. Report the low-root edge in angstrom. 4109.0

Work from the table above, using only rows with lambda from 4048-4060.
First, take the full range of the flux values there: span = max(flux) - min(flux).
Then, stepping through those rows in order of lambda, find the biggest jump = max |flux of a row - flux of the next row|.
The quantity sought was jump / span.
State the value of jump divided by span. 0.39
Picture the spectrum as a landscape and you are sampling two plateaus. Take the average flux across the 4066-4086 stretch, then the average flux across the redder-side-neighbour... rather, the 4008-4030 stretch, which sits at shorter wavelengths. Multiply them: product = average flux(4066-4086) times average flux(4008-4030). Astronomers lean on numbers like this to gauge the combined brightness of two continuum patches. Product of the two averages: 1011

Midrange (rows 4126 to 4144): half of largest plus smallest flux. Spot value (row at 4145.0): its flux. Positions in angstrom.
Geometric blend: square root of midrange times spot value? 30.8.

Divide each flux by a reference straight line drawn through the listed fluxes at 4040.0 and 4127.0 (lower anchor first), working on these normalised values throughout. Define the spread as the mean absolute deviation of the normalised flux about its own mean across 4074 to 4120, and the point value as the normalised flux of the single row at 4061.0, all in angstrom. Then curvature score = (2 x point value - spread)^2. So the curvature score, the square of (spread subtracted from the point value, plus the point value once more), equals 2.58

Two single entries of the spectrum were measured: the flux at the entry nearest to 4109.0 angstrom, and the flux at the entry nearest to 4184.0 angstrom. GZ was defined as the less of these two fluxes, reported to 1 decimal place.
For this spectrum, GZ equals 22.0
